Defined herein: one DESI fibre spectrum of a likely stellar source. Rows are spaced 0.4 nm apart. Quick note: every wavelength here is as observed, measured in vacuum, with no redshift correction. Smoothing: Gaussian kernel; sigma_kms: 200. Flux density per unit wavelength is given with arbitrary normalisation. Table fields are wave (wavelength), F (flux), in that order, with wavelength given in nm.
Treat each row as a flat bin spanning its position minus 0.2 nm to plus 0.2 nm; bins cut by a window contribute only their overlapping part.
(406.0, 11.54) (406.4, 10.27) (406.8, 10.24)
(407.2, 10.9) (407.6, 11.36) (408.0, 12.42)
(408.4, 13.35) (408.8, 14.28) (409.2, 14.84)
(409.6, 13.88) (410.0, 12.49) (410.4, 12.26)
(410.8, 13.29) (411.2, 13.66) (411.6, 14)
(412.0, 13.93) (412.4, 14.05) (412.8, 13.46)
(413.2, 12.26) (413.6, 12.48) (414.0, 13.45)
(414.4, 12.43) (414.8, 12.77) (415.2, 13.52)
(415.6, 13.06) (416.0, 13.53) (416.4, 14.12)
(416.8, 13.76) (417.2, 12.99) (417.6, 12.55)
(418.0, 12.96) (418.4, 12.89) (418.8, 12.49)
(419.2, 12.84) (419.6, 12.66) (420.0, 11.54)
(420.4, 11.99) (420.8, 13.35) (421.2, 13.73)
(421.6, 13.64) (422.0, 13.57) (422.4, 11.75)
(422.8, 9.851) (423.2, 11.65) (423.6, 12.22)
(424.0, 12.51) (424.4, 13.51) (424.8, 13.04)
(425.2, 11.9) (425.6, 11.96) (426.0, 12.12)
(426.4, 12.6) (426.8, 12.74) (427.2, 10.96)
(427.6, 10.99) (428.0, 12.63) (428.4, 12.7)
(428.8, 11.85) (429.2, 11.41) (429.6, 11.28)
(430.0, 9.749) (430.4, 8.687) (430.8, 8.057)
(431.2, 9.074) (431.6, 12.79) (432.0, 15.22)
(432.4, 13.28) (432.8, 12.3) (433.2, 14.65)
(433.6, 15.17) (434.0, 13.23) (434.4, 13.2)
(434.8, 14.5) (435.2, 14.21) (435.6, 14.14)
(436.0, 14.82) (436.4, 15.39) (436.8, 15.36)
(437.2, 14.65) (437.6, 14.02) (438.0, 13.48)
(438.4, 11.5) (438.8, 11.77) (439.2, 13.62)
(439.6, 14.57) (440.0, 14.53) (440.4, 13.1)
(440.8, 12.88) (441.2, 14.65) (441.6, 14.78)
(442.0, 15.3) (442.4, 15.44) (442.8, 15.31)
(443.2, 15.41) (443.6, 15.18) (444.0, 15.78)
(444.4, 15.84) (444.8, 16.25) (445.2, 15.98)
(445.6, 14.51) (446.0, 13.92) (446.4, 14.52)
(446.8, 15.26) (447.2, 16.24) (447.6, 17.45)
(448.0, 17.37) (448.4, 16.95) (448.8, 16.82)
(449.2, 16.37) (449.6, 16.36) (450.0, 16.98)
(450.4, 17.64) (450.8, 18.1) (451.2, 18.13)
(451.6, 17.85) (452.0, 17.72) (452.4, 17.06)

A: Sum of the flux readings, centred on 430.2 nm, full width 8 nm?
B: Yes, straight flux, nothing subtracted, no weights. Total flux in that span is 239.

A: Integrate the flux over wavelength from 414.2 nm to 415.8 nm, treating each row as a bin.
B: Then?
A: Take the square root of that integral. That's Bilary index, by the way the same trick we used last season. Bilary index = 4.6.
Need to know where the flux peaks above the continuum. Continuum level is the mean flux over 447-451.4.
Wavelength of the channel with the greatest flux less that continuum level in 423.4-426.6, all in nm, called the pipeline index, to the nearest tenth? 424.4 nm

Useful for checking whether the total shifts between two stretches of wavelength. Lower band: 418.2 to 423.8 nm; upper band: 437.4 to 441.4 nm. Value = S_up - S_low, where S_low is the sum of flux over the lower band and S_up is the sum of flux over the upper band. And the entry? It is -40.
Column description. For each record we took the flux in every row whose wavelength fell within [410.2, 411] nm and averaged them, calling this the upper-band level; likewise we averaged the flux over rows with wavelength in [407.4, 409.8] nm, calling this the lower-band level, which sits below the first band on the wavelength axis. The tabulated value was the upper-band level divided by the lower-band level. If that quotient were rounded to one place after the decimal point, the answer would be 1.0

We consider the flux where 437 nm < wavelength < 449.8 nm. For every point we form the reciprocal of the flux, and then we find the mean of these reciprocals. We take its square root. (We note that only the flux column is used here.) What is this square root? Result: 0.260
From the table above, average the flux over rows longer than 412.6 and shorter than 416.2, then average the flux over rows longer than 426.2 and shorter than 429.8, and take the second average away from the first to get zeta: 1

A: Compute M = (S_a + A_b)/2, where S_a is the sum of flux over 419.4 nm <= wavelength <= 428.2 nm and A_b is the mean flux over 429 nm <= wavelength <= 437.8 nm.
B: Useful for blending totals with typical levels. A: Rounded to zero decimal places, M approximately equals 142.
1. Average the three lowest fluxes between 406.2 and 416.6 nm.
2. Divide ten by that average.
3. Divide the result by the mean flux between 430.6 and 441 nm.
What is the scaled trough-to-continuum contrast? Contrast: 0.071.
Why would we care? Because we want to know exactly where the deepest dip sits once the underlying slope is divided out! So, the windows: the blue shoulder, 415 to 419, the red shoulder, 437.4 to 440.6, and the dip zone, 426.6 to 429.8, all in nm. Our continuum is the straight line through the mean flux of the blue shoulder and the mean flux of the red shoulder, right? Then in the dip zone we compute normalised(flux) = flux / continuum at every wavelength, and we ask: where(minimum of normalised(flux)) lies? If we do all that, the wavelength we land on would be 427.2 nm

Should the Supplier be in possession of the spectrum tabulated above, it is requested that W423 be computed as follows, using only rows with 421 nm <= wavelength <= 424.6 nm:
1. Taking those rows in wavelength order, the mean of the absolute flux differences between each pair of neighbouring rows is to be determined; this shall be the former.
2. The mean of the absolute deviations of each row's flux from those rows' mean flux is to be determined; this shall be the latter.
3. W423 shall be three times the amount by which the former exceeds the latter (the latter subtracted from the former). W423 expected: -0.2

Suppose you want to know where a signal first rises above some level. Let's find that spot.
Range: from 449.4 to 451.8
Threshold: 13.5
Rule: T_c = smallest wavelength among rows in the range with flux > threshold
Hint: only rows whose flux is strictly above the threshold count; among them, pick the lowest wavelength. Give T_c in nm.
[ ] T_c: 449.6 nm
